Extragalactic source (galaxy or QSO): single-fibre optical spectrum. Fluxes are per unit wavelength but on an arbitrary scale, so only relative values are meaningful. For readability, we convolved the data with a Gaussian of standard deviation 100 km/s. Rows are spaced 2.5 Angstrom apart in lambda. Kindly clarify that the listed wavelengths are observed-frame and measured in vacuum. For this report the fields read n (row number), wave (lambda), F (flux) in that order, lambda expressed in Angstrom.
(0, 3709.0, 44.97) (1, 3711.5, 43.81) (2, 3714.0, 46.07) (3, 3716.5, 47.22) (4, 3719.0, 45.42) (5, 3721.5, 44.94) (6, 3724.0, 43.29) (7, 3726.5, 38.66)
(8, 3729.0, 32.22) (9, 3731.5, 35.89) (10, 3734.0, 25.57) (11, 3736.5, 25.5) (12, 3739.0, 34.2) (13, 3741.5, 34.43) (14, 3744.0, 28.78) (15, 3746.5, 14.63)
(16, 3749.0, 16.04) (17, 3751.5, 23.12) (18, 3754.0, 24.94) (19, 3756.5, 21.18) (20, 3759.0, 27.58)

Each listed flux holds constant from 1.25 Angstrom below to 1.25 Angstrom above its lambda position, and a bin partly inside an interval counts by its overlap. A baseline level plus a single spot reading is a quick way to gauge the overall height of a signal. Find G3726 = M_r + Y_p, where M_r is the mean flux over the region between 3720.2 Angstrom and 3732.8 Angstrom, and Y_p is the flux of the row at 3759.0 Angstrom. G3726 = 67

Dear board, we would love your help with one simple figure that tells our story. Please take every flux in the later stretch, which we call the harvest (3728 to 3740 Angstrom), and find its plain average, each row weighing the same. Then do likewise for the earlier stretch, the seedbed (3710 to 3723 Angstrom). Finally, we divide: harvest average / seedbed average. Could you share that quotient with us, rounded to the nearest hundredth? 0.67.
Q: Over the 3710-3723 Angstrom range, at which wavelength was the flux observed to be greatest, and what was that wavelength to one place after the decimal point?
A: 3716.5 Angstrom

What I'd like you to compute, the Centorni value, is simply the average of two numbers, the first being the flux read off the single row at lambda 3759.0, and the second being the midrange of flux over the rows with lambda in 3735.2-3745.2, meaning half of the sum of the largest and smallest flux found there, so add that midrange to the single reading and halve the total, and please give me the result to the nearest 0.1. 28.8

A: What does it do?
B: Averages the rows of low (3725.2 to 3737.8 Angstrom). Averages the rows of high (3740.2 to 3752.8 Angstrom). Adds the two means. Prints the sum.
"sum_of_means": 55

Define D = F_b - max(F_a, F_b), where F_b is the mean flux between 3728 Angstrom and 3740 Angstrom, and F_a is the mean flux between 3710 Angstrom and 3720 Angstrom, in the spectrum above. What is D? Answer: -15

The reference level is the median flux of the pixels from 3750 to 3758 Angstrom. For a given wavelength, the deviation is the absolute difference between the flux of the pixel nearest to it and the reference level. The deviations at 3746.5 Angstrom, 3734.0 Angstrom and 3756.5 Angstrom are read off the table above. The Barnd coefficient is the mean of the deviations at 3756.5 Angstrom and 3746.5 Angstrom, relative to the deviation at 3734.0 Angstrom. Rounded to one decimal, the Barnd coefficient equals 2.1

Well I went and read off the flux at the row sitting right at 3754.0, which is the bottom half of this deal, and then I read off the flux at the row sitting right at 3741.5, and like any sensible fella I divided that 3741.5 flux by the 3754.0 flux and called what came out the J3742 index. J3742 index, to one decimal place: 1.4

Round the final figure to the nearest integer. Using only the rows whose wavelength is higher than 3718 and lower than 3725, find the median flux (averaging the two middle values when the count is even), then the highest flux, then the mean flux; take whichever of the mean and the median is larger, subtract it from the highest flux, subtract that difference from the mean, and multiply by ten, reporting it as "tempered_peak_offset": 441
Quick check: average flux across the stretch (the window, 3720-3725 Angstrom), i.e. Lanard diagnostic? 44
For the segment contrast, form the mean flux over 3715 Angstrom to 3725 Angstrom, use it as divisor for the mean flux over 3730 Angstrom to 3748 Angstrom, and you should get 0.63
